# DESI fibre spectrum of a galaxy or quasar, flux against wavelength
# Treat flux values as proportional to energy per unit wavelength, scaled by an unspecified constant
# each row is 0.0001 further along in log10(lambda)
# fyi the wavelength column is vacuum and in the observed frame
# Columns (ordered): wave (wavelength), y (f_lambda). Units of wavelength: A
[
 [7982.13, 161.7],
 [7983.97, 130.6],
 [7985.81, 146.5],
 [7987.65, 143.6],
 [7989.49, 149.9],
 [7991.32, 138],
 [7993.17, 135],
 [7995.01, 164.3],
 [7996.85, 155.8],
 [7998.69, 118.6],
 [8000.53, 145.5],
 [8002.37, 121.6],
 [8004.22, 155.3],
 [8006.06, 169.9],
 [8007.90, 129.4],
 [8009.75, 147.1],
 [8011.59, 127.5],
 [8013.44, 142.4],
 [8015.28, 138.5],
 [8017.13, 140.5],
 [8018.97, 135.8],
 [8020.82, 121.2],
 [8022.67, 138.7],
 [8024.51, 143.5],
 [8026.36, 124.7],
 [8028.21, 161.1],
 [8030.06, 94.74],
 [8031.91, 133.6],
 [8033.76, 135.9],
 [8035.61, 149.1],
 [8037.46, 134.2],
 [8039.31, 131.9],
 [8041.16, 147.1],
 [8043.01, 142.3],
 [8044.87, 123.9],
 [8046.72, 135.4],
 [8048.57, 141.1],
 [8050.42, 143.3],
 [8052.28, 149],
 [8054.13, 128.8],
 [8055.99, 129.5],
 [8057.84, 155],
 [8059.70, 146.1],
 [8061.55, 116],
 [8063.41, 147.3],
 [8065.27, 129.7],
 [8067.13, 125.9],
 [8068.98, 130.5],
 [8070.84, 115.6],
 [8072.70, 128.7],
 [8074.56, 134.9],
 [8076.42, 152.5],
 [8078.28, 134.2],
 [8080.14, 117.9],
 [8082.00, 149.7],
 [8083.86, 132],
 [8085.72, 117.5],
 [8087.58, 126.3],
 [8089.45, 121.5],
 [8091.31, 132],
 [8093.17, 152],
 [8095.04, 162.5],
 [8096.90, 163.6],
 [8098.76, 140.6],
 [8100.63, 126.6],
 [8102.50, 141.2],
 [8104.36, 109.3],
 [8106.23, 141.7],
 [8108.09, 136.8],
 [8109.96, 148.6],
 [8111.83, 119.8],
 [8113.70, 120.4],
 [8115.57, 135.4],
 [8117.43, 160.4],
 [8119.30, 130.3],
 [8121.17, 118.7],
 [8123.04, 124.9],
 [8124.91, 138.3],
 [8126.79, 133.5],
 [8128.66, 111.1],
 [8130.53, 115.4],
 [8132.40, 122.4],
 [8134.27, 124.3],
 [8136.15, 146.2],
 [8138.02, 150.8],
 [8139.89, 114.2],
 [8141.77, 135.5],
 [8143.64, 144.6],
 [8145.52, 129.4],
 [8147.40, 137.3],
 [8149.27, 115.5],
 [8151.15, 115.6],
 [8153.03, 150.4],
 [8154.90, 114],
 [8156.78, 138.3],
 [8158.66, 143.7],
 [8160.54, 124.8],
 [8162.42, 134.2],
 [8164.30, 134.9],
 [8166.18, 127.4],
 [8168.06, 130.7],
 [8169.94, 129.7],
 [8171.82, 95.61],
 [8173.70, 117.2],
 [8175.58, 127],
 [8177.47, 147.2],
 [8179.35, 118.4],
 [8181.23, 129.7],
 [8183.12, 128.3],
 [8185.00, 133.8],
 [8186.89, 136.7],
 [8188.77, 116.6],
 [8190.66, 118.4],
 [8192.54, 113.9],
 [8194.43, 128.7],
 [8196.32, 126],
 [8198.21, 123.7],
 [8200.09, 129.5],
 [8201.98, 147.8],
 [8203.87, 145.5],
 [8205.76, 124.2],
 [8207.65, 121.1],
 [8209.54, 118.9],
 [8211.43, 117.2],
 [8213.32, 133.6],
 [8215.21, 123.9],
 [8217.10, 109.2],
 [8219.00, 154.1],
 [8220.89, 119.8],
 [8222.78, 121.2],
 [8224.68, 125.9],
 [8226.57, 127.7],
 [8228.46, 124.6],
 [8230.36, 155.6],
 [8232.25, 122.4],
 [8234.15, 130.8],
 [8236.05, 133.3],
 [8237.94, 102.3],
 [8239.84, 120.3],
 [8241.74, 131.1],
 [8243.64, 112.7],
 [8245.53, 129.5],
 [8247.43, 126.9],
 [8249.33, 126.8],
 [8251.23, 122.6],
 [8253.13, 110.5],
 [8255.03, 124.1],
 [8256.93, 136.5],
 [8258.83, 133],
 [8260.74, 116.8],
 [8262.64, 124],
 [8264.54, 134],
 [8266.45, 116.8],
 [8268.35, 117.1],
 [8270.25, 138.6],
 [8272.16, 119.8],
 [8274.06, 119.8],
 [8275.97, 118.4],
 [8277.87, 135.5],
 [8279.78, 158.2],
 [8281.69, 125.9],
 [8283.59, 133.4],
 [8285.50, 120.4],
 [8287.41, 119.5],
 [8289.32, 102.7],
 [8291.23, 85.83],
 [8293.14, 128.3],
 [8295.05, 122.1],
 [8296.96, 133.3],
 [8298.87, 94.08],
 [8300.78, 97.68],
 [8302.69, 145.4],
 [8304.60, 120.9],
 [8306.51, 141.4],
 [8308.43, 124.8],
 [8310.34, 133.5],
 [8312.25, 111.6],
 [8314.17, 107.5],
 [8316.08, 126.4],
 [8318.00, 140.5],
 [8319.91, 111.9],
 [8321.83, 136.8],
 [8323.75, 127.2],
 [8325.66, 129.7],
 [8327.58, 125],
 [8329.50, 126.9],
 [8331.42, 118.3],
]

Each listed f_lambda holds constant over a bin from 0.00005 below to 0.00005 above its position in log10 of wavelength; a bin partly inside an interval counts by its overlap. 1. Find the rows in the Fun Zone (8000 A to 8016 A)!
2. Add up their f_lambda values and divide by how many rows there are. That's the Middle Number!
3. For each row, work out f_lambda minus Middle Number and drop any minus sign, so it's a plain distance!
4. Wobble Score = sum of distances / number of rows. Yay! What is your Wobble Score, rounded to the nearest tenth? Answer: 11.3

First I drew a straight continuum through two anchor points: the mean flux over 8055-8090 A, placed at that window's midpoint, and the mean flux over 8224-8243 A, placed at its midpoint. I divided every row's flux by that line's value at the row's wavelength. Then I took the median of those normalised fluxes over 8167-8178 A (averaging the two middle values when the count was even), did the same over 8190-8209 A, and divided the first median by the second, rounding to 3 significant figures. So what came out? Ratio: 1.02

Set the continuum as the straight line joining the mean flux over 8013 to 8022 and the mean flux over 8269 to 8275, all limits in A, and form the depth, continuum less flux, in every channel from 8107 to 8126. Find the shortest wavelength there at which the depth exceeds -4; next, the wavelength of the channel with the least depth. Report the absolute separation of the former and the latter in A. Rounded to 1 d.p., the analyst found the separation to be 5.6 A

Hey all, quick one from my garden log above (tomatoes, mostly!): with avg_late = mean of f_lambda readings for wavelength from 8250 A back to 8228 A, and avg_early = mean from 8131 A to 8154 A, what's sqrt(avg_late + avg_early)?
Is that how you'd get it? 16.1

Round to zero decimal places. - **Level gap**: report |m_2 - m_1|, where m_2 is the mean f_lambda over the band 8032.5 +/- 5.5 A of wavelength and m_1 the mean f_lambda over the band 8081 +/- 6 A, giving 1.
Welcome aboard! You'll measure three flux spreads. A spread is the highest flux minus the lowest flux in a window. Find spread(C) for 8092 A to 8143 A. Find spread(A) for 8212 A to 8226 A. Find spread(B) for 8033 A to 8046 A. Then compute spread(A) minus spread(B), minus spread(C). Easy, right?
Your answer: -35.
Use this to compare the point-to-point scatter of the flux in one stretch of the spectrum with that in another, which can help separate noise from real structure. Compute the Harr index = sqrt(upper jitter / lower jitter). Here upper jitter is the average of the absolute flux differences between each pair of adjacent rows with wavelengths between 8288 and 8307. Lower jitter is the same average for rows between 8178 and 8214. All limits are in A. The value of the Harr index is 1.8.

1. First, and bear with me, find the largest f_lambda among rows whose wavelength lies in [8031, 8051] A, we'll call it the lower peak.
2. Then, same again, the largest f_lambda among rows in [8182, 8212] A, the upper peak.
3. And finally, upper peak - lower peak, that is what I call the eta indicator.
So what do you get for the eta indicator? -1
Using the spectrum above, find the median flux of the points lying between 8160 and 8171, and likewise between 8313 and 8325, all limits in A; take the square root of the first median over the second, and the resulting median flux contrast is 1.01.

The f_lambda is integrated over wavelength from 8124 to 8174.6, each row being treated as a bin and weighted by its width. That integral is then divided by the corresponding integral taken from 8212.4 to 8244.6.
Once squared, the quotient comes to 2.6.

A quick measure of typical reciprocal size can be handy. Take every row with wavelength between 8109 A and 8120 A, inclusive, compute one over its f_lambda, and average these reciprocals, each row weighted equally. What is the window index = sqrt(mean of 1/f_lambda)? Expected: 0.0863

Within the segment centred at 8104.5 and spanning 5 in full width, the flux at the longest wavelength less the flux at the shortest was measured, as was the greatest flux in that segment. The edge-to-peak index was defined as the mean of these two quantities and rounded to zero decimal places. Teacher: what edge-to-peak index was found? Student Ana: 71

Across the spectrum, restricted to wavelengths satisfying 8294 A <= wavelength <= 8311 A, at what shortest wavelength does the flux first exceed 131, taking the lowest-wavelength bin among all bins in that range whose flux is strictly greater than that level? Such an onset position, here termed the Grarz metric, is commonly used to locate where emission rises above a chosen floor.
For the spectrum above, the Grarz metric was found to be 8296.96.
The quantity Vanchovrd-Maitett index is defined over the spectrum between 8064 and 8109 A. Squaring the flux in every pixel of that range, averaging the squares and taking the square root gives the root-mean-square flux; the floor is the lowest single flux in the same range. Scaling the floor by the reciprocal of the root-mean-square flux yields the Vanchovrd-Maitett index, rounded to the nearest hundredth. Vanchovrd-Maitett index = 0.81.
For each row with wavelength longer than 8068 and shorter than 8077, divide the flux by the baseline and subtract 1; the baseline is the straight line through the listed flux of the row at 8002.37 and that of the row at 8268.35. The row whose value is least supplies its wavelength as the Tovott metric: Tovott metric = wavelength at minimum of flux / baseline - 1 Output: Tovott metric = 8070.84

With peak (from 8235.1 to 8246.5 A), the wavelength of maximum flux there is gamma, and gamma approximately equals 8236.05 A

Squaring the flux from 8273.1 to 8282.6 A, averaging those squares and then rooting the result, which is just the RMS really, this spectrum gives 132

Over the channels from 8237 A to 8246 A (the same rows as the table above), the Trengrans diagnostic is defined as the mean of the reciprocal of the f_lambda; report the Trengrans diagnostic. 0.0085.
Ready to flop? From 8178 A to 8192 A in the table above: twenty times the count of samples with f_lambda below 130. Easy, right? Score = 100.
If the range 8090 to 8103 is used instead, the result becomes 20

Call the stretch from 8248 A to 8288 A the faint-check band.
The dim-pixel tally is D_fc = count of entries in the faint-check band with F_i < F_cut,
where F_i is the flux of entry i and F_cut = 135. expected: 17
